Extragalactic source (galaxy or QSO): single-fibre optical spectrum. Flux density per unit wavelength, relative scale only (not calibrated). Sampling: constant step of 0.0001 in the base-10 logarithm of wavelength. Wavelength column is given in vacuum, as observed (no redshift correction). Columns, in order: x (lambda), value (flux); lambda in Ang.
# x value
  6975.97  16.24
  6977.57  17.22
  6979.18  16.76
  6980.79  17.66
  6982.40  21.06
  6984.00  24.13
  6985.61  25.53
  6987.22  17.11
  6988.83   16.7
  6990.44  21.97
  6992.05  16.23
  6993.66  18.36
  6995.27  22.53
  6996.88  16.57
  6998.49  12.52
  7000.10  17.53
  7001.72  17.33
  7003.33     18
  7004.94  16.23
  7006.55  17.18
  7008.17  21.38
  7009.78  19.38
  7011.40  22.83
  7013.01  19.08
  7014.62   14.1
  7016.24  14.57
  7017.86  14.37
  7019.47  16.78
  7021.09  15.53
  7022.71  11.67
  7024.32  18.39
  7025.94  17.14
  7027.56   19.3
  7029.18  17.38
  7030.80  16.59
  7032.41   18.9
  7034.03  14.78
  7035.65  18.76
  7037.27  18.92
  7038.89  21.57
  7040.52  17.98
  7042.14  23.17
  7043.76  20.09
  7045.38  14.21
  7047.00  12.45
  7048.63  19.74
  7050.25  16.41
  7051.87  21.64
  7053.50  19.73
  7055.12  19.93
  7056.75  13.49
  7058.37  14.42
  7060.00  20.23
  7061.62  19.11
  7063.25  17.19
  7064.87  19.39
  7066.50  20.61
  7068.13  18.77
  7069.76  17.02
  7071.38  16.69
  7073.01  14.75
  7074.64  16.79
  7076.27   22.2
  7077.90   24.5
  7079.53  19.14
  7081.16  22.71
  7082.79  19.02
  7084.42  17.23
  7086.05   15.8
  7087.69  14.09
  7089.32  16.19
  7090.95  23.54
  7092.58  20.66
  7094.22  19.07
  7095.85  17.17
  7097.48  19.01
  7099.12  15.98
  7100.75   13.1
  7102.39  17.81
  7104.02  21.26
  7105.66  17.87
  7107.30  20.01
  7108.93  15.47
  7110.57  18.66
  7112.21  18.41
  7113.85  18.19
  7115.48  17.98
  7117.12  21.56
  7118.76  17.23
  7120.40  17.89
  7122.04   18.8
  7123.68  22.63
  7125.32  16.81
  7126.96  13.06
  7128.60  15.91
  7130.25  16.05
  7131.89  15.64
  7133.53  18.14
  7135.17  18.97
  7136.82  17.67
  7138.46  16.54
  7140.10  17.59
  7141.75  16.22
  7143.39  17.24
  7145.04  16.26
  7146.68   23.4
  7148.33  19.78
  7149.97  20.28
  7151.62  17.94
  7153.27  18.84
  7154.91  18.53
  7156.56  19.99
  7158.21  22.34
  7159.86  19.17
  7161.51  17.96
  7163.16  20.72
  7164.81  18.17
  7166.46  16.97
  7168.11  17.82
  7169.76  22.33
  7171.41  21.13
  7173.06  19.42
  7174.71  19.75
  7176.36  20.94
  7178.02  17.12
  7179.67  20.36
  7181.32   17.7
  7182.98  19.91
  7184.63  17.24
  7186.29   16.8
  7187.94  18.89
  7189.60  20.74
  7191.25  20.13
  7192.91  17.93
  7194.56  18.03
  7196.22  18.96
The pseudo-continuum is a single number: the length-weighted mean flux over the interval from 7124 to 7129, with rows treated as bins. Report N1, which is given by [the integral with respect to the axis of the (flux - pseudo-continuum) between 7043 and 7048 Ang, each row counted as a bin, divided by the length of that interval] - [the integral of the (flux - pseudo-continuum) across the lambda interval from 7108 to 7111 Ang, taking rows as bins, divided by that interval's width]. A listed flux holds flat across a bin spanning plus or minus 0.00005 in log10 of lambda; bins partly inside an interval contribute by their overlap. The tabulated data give -1.3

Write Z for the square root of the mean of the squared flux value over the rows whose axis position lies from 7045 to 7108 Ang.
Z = 18.4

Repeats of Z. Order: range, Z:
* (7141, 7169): 19.0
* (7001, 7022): 17.6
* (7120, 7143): 17.4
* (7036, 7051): 18.6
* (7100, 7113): 18.0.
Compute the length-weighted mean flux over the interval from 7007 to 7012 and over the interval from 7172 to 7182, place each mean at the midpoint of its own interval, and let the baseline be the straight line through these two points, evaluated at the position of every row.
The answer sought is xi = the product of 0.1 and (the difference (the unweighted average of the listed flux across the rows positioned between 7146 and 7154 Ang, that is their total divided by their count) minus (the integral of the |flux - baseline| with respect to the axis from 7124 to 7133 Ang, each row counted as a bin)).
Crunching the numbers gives -1.7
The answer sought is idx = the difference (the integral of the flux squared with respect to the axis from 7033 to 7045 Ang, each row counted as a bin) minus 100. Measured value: 4373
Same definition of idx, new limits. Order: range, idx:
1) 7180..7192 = 4180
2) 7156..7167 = 4059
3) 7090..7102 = 4038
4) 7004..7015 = 3854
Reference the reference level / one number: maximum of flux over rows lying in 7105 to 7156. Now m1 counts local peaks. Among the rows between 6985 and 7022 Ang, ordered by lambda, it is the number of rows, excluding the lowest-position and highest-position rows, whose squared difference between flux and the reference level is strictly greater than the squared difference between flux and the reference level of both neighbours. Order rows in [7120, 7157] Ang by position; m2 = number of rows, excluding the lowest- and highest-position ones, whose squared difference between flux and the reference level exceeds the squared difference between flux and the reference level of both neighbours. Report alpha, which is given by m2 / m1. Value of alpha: 1.00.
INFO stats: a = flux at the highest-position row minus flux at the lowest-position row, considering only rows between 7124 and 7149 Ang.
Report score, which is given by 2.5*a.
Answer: 7.4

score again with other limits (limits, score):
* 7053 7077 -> 6.2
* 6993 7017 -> -9.5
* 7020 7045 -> 11.4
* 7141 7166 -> 4.9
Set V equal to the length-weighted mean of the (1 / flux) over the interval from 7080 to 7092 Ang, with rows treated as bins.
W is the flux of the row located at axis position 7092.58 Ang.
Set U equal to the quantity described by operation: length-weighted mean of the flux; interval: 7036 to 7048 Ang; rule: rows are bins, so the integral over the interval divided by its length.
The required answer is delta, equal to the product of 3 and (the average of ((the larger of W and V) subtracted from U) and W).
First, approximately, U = 18.4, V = 0.0559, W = 20.66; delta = 27.5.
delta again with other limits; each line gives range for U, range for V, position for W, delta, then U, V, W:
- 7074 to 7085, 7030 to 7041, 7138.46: 30.5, 20.3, 0.0556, 16.54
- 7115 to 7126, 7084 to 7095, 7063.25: 28.6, 19.0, 0.0567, 17.19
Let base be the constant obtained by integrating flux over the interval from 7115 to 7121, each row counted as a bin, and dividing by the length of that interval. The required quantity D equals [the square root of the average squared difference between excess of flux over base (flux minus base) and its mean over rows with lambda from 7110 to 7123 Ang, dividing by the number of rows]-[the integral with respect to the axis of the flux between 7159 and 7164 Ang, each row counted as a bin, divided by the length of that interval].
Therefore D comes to -18.1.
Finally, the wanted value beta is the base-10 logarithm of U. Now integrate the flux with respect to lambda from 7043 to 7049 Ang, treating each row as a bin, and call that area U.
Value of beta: 1.99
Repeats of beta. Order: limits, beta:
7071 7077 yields 2.02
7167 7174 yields 2.15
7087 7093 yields 2.05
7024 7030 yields 2.03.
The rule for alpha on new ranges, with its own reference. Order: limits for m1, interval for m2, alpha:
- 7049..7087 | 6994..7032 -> 1.60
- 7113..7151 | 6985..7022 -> 1.00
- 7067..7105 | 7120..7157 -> 1.60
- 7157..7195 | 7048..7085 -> 0.86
